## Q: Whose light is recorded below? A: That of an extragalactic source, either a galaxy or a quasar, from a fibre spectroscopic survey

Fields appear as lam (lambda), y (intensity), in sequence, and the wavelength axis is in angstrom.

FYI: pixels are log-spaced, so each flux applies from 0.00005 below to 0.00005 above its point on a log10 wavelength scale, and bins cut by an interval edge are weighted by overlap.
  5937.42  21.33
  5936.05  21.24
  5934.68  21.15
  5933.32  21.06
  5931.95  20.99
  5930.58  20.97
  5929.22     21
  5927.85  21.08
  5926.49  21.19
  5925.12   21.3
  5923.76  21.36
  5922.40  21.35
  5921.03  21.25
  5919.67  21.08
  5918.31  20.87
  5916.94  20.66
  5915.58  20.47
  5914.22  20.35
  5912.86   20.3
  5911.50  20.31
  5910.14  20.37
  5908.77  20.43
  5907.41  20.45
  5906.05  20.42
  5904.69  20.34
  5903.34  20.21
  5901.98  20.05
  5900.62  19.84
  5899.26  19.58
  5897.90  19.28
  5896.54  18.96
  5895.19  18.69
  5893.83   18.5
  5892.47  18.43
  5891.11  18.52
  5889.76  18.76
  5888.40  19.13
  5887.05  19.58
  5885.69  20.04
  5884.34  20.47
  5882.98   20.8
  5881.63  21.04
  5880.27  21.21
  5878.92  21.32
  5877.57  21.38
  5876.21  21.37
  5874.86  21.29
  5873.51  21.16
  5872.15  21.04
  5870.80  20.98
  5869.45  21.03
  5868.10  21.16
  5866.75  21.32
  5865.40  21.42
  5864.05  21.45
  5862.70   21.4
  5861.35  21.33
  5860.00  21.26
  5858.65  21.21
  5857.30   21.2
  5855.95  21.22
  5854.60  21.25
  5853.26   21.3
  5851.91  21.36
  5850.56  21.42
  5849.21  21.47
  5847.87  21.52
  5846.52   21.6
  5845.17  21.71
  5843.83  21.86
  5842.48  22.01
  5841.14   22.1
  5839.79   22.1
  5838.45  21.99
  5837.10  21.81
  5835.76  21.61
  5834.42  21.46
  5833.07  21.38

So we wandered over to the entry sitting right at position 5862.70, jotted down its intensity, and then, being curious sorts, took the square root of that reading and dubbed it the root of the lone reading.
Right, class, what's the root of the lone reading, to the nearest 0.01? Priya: 4.63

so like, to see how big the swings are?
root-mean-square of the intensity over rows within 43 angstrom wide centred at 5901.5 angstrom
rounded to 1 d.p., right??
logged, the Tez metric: 20.1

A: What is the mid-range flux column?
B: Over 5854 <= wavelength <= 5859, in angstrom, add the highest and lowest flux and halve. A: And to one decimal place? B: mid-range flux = 21.2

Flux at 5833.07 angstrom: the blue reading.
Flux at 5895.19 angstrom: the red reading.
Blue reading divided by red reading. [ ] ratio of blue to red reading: 1.14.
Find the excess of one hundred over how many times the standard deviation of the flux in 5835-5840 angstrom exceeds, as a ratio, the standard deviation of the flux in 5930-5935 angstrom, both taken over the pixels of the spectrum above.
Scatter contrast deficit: 97.4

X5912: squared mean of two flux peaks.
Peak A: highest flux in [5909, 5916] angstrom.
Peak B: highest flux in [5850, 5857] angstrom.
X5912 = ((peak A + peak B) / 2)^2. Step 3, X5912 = 439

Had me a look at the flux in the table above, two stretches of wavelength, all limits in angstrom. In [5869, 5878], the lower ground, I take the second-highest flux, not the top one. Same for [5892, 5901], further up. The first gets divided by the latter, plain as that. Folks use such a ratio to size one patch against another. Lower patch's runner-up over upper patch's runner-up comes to 1.09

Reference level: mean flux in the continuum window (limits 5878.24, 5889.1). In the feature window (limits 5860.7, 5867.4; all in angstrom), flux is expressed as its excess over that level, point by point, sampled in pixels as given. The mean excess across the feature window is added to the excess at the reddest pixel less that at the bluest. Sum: 0.9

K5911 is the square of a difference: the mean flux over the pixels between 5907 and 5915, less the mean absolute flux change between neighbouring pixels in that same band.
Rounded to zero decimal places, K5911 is 413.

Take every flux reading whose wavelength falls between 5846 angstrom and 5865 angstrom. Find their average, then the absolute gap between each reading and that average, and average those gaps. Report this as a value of 0.10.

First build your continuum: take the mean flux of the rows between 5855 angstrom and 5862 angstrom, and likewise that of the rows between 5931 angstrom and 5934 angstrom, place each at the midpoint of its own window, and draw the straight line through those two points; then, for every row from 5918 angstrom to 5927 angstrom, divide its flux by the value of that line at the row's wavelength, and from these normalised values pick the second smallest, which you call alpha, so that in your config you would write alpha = 1.00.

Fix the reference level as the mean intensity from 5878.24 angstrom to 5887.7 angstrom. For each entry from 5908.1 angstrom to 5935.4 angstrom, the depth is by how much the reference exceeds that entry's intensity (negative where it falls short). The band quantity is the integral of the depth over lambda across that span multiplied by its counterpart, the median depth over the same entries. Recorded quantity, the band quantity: 2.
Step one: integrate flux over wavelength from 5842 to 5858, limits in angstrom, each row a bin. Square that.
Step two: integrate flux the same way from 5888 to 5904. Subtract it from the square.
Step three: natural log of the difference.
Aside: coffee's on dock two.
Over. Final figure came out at 11.7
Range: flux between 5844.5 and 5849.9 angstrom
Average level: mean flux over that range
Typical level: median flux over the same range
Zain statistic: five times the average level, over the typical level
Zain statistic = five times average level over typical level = 5.00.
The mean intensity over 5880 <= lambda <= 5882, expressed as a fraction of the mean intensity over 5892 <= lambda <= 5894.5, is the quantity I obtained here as 1.14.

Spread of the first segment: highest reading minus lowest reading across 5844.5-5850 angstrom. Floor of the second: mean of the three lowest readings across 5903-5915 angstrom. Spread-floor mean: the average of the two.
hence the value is 10.3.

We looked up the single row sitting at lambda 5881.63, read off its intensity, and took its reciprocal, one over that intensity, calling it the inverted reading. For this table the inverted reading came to 0.0475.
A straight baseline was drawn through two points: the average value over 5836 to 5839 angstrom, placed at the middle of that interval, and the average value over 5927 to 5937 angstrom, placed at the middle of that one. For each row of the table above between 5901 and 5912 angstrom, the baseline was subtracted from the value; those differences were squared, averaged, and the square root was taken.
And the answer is 1.0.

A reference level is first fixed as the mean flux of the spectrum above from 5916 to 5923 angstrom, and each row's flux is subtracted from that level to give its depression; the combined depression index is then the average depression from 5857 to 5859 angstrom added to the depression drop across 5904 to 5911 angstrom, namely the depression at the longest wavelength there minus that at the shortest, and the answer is -0.2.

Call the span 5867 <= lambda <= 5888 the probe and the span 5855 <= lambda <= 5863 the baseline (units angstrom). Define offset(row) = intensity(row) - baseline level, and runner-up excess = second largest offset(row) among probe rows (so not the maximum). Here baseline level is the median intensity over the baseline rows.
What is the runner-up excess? 0.13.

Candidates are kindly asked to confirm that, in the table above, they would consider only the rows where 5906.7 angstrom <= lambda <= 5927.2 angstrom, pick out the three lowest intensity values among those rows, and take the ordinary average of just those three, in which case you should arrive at 20.3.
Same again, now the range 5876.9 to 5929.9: 18.5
